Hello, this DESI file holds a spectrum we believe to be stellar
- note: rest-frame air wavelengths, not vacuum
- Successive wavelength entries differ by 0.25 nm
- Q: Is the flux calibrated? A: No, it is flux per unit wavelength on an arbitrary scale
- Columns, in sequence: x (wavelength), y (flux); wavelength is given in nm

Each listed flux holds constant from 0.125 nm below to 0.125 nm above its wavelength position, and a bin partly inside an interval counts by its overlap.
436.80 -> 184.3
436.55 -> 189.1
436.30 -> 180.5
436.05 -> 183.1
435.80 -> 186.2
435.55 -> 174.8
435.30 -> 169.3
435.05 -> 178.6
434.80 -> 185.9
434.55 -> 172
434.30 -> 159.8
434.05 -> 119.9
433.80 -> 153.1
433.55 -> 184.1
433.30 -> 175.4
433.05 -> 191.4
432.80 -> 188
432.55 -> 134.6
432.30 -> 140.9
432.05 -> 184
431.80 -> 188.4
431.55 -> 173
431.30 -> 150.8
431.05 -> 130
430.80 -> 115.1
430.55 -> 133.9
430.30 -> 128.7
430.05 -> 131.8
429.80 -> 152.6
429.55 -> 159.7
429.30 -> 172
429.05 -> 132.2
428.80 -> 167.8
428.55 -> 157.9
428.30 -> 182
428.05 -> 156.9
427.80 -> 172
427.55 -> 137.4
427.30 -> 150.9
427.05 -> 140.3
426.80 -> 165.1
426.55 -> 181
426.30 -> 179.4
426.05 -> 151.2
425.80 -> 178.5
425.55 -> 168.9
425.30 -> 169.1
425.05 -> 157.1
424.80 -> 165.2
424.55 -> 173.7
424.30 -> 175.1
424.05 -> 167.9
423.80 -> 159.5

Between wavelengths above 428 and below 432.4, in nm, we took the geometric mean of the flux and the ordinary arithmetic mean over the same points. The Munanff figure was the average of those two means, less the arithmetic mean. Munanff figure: -0.7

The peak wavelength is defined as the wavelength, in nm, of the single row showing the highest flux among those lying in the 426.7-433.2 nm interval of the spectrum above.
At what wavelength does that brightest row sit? 433.05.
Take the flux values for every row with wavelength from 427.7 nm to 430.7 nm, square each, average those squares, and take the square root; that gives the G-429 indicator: 155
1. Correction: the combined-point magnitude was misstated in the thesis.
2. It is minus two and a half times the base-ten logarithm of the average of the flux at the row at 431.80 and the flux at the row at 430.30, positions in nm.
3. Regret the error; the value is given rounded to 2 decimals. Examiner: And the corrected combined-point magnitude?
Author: -5.50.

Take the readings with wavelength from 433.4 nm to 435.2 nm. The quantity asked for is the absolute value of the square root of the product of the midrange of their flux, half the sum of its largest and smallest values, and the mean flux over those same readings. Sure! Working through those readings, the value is 159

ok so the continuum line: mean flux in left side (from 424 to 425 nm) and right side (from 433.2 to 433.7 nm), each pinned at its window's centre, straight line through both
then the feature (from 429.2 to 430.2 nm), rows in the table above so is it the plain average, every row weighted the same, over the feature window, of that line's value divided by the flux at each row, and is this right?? 1.15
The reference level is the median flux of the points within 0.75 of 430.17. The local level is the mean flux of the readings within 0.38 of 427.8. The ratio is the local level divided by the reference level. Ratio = 1.17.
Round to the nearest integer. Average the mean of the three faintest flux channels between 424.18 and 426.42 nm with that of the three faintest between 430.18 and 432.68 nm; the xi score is 141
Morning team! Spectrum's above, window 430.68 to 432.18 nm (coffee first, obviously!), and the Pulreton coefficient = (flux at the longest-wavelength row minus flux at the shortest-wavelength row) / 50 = 1.4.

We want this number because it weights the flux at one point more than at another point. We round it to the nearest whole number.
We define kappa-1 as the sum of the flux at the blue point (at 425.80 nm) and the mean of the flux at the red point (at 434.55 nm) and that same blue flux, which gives 354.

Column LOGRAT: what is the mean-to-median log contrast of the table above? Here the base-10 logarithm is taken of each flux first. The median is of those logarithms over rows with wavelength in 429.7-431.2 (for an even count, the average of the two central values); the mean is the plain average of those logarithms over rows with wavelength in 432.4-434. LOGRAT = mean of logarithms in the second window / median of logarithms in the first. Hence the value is 1.05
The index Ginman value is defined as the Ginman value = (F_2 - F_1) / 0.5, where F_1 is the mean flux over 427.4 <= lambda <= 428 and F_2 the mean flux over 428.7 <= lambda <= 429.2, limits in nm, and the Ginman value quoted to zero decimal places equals -9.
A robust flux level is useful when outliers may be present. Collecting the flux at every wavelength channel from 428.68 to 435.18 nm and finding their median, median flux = 160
